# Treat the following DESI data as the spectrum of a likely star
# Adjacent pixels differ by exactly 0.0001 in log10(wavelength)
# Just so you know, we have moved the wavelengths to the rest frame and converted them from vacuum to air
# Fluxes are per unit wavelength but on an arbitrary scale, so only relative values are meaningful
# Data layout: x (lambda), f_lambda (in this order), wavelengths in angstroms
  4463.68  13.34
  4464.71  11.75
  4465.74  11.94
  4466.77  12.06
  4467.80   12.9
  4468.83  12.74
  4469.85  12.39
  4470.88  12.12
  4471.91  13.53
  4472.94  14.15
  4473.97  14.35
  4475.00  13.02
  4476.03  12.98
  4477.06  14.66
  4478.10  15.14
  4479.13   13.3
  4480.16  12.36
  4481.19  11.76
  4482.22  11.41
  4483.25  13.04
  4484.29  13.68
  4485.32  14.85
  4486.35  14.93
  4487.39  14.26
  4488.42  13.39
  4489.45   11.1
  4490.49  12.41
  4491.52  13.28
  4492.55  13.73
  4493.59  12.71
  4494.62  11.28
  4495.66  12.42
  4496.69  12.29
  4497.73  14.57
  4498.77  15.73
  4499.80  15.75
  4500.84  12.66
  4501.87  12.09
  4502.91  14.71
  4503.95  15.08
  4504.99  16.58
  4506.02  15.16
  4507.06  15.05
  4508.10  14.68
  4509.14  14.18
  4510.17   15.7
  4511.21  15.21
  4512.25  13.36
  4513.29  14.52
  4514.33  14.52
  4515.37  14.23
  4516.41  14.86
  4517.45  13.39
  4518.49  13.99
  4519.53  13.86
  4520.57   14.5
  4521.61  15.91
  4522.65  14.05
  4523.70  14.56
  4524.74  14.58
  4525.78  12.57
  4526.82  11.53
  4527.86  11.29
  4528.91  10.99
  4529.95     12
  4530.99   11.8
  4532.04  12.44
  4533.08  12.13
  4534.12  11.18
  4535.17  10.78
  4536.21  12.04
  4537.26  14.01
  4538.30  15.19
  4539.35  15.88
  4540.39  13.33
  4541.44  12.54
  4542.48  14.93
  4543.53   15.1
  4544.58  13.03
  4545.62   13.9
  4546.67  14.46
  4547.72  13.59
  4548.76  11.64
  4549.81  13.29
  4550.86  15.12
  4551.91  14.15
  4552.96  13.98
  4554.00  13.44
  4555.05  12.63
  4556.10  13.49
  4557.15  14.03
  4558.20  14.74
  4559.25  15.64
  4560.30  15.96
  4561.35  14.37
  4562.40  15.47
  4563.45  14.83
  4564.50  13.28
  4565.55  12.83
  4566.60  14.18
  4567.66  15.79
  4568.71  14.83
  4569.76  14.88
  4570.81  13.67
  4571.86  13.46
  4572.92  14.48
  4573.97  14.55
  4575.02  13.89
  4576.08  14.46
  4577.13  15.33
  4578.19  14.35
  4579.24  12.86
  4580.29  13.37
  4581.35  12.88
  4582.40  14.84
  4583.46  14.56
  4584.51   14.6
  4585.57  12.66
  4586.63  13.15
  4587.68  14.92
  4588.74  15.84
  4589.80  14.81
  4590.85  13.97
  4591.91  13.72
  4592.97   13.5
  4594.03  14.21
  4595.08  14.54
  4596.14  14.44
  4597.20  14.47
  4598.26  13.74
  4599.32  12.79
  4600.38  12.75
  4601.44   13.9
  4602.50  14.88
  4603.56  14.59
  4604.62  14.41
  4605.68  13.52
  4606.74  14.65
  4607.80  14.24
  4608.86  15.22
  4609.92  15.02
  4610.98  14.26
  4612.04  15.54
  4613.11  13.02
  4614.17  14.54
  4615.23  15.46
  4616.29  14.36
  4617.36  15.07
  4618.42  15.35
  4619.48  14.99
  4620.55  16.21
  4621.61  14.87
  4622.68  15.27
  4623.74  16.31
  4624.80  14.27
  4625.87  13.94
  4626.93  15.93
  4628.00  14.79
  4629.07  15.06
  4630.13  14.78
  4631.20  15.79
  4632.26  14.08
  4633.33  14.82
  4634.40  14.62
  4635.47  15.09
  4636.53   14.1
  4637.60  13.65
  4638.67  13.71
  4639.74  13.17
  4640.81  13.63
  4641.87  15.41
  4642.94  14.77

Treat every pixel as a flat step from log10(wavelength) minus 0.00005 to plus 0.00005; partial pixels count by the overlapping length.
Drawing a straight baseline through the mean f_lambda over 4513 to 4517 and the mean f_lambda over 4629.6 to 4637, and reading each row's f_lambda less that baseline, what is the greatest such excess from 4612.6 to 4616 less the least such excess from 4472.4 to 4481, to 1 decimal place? 2.8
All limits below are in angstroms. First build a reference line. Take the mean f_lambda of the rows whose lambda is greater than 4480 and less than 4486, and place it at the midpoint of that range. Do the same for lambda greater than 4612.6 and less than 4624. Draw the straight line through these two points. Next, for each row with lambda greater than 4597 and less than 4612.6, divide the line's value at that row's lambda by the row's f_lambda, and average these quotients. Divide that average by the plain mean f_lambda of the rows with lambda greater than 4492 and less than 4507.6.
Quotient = 0.0745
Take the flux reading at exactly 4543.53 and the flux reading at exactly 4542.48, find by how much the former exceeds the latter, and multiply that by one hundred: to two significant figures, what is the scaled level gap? 17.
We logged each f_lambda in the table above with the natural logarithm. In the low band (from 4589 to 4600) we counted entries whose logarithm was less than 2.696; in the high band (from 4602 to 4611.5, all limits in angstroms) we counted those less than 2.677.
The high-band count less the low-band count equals -6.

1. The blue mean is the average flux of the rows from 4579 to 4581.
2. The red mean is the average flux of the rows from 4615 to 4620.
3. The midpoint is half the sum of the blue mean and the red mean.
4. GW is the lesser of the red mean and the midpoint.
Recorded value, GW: 14.1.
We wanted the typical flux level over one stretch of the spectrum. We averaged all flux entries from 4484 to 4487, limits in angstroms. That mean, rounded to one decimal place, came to 14.5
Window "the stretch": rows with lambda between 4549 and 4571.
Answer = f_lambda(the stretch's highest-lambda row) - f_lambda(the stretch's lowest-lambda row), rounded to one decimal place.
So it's 0.4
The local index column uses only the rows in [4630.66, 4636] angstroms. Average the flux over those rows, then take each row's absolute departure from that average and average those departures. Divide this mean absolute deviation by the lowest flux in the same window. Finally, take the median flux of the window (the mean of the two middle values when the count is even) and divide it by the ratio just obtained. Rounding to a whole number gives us 466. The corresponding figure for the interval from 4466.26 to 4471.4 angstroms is 494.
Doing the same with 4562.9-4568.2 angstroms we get 202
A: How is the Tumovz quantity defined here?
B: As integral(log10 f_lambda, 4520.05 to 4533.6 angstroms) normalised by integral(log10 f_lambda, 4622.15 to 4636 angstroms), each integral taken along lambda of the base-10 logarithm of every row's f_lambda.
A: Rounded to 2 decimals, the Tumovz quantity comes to 0.92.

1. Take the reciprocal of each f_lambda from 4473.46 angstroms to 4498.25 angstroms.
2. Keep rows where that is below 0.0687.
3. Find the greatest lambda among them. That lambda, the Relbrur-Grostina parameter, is 4497.73 angstroms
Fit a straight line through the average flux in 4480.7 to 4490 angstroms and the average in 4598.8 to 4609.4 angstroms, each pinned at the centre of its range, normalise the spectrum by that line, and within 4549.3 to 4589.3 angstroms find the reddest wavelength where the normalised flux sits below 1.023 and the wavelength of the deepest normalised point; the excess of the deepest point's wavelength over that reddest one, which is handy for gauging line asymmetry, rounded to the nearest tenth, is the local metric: -1.1 angstroms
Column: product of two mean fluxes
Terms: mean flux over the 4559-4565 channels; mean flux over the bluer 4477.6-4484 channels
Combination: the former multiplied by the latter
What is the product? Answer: 192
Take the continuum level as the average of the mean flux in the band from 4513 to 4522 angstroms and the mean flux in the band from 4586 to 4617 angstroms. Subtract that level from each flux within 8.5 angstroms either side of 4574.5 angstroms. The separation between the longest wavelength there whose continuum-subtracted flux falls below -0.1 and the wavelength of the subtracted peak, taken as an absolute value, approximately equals 13.7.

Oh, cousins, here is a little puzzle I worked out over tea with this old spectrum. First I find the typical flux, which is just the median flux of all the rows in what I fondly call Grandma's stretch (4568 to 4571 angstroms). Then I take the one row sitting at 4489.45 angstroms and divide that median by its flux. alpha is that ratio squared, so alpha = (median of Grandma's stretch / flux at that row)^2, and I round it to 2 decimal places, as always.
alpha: 1.78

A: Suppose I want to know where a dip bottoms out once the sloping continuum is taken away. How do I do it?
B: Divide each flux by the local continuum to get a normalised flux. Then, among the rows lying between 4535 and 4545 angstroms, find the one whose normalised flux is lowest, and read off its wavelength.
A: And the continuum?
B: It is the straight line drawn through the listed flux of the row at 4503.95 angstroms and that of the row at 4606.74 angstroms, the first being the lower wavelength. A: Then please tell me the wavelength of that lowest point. 4535.17 angstroms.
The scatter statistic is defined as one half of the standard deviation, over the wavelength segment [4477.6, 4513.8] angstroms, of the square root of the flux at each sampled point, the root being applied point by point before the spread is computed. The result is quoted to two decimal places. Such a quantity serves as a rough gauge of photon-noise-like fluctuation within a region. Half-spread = 0.10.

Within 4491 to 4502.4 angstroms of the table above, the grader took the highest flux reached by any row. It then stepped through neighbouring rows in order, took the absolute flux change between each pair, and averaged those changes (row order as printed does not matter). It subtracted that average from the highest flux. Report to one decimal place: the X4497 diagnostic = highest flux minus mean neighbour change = 14.6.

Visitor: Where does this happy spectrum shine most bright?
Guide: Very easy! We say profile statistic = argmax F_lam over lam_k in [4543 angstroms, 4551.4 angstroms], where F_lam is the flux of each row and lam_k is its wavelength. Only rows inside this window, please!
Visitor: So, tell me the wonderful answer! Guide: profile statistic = 4550.86 angstroms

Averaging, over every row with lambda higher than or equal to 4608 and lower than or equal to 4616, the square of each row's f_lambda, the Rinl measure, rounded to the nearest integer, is 217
